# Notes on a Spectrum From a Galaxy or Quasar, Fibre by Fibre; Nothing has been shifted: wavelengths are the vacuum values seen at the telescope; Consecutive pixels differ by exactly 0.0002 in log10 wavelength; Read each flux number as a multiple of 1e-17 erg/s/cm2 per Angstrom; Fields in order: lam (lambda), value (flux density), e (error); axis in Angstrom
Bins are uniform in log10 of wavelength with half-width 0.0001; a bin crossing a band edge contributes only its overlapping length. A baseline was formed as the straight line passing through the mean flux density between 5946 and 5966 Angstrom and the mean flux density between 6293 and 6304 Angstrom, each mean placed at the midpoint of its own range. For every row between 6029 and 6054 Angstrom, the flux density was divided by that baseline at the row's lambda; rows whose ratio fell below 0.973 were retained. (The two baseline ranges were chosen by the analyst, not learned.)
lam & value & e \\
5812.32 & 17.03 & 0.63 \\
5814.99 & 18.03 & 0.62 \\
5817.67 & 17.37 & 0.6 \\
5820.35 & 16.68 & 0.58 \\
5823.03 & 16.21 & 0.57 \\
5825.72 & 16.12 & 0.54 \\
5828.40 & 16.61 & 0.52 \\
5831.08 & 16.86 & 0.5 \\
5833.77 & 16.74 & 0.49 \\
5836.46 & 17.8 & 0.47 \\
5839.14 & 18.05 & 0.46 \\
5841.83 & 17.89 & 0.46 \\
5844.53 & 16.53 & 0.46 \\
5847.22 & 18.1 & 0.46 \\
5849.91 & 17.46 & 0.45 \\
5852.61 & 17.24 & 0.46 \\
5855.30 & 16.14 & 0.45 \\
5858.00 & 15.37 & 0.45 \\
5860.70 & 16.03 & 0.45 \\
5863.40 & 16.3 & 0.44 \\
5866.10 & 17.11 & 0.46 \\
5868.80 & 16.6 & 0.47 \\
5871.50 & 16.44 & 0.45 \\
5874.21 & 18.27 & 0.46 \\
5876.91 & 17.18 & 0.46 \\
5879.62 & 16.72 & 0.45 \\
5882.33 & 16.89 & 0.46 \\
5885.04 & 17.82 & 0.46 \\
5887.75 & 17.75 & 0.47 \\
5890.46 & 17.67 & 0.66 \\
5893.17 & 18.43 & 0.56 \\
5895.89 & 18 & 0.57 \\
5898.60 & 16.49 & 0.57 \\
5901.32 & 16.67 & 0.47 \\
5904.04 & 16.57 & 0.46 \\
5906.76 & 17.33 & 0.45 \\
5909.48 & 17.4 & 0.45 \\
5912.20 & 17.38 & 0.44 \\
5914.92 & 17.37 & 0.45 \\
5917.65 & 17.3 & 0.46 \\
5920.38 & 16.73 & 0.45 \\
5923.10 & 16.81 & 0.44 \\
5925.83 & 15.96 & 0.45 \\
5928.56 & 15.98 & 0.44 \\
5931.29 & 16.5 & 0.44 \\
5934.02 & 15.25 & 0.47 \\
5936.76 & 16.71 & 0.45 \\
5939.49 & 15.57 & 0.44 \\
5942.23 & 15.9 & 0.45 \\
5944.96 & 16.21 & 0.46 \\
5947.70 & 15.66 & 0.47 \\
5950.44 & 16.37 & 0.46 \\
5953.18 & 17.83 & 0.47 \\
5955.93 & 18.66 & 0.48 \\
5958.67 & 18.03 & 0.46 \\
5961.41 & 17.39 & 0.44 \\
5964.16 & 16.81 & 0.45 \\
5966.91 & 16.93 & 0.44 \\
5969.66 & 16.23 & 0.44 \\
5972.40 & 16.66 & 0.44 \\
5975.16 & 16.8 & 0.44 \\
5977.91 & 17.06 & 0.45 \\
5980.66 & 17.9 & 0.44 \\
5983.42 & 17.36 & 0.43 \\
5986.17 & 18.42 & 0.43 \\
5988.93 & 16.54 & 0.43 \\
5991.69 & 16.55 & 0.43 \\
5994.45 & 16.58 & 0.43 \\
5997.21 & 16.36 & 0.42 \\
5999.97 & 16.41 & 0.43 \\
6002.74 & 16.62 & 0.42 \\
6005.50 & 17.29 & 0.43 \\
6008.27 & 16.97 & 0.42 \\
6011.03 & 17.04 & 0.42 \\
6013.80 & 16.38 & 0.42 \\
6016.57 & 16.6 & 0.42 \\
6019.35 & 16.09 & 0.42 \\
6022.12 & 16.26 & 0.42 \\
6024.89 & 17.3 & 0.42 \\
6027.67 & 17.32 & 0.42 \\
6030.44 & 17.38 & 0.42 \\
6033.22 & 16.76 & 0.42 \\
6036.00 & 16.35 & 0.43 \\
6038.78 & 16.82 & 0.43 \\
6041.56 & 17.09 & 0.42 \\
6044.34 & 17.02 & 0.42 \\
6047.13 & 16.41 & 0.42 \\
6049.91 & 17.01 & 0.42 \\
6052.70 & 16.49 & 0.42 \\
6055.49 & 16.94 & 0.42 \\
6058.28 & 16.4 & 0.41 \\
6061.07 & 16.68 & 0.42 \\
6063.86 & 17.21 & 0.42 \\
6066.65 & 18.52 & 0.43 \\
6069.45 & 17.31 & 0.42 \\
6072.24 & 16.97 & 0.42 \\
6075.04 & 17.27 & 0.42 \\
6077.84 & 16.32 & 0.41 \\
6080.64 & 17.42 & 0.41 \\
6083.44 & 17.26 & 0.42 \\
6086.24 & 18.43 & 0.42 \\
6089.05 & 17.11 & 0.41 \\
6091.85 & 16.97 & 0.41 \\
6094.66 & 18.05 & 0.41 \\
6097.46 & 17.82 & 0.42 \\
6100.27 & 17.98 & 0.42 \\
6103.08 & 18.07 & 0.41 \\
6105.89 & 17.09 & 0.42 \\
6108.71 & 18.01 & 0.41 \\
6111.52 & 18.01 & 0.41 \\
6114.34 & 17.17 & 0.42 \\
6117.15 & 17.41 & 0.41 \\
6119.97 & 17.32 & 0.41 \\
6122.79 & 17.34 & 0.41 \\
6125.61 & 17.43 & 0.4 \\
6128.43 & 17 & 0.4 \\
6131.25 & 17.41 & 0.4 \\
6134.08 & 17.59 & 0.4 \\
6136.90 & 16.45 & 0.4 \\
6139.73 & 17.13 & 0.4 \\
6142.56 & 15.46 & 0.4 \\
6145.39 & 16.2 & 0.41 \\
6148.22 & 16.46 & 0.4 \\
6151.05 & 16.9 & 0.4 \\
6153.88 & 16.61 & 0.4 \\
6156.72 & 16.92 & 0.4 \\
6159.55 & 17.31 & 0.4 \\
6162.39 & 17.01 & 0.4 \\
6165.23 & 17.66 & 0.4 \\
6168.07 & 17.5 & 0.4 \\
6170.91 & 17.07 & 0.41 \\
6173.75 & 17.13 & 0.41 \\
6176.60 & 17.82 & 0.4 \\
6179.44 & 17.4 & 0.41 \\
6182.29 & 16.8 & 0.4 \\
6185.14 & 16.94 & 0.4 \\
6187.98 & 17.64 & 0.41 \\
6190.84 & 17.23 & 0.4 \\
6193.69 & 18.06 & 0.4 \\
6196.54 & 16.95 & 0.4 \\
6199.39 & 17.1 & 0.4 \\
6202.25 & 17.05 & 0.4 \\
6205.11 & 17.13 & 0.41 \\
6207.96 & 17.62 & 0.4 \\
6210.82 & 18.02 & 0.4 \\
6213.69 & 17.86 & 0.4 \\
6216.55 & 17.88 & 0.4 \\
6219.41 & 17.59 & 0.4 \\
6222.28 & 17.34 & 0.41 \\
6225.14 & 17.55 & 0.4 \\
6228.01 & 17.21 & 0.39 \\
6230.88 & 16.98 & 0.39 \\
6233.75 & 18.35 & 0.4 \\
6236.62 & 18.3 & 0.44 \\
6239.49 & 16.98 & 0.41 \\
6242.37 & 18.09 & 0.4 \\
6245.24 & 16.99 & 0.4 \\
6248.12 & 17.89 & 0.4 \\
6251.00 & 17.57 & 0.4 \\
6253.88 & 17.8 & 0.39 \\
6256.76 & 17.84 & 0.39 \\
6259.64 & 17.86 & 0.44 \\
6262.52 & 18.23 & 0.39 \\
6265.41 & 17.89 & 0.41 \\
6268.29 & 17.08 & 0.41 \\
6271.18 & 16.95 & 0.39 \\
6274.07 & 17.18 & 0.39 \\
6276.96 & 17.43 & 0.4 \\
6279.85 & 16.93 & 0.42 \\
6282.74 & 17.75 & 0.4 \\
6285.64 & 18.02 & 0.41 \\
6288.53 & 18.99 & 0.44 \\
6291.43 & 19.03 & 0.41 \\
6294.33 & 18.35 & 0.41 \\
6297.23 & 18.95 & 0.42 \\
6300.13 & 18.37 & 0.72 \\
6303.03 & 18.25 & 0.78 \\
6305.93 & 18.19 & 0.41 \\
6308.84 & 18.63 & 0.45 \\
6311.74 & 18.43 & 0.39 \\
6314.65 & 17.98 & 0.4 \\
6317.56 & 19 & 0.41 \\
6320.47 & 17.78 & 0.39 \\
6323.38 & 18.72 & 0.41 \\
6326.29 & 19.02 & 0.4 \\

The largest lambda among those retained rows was 6052.70 Angstrom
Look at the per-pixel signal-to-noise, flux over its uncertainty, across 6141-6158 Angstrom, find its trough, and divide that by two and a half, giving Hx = 15.5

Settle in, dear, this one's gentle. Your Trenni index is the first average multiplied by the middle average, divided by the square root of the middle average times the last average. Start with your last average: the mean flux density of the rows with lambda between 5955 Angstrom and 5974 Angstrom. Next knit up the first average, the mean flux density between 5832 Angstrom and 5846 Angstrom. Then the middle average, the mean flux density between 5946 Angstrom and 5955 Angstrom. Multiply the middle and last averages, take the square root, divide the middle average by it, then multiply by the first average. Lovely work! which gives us 17.1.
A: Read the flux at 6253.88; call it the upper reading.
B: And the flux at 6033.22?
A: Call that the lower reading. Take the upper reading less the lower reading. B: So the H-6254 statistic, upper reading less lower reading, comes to 1.0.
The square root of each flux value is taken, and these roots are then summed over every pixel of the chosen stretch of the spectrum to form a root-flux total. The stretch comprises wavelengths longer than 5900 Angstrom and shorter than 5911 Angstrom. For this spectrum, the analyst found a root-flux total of 16.5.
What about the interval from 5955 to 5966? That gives 16.8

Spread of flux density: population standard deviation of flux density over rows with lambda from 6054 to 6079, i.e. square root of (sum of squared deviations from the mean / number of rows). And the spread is 0.62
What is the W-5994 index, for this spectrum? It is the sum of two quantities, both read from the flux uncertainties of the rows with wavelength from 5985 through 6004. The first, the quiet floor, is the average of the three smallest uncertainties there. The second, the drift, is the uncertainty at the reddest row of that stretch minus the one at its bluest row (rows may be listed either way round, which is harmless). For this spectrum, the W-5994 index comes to 0.413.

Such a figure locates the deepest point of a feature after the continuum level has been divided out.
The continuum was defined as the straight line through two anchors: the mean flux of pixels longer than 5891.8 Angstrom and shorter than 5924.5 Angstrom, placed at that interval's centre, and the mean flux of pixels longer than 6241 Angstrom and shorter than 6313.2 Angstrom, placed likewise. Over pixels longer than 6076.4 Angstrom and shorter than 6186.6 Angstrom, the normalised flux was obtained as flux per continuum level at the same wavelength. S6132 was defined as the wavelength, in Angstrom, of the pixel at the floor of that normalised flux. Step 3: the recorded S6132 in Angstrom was 6142.56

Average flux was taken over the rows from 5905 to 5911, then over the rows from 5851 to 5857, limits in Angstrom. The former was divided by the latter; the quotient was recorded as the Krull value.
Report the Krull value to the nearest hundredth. 1.04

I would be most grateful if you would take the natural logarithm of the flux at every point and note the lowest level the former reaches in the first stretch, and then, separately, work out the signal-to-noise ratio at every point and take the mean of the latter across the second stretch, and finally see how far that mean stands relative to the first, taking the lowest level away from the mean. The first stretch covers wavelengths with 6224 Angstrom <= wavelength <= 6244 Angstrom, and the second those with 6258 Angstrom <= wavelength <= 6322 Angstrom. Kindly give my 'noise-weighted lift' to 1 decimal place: 39.5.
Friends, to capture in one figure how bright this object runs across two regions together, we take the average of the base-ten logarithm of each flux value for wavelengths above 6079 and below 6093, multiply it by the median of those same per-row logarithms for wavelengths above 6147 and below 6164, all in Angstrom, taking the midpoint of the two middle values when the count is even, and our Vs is 1.52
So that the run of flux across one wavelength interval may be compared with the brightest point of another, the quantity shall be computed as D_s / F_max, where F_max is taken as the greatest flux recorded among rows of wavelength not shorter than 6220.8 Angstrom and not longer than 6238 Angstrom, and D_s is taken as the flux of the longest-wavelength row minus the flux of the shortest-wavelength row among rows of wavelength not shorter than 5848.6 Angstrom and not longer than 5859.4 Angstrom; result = -0.11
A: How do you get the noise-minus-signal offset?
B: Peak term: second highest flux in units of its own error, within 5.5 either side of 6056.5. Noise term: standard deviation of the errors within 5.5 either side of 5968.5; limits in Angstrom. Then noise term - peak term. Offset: -40.0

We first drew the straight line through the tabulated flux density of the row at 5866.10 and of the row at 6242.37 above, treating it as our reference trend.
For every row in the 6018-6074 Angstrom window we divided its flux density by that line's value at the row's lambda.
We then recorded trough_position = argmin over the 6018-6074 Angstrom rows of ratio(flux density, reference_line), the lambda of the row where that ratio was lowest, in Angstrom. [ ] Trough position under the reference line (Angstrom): 6019.35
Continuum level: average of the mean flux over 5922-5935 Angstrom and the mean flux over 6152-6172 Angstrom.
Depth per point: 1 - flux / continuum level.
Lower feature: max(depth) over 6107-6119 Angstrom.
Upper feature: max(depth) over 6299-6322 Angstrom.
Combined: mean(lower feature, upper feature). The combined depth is -0.05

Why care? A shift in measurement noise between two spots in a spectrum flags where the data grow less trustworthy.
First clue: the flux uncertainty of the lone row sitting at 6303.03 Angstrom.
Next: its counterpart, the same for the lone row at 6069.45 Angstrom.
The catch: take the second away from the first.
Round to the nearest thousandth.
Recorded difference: 0.360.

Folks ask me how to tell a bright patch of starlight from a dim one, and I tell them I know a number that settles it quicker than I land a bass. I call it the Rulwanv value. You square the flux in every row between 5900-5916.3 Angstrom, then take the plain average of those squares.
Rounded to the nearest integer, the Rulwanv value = 293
